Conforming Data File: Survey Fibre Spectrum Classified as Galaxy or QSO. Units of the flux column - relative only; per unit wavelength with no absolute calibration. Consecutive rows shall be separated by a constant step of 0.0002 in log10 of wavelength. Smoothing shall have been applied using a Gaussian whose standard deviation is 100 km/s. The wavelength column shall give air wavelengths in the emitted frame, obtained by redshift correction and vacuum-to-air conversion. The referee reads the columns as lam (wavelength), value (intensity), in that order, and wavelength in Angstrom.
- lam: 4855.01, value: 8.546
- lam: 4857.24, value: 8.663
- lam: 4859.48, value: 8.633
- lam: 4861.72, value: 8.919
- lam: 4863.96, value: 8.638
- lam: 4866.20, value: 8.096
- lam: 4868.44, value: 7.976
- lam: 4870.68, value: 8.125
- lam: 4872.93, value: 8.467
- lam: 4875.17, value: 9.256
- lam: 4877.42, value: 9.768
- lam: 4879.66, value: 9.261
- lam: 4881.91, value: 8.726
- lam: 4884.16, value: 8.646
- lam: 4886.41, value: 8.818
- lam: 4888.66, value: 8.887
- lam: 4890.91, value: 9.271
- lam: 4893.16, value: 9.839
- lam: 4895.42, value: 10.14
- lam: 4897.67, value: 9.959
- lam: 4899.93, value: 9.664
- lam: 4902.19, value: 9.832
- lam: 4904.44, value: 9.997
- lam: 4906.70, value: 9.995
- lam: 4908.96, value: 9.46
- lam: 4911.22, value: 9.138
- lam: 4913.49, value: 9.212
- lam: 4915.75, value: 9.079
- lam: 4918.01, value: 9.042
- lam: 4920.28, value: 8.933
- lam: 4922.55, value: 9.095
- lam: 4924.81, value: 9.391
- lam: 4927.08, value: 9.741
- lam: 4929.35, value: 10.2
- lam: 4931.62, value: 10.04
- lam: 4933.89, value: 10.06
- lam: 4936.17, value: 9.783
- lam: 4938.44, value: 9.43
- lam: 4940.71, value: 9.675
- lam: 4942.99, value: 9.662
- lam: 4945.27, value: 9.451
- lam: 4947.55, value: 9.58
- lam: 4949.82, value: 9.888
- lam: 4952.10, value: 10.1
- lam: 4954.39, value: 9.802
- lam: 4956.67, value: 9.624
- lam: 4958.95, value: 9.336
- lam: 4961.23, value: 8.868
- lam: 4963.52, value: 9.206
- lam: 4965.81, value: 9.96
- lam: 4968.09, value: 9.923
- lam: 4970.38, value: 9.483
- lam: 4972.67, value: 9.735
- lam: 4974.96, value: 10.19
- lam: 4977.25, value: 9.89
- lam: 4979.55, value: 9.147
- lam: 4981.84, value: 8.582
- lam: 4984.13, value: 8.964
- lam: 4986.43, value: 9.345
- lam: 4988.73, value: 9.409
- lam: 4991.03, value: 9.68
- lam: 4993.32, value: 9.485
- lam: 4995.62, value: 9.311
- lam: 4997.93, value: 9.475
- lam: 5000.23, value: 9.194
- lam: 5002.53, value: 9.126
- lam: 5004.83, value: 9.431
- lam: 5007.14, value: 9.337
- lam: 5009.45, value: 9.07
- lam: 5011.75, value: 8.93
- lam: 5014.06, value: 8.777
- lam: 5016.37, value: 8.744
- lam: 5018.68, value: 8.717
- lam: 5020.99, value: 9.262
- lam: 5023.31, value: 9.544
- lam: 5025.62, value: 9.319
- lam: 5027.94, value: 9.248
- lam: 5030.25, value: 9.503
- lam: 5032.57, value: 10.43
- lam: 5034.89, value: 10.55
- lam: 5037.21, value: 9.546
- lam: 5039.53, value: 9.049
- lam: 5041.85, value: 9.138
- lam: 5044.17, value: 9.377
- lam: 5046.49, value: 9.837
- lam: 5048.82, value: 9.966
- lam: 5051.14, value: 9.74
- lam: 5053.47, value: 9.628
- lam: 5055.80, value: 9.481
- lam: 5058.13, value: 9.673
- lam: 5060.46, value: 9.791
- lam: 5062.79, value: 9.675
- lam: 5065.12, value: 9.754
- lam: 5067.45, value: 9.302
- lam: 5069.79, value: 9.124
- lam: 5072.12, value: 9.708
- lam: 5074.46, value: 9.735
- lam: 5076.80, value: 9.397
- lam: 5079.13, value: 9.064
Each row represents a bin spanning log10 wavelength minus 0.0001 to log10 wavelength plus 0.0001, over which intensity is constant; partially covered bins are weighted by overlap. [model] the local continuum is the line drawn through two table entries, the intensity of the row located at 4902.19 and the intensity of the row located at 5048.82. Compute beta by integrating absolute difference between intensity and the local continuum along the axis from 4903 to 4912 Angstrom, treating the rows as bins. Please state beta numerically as 3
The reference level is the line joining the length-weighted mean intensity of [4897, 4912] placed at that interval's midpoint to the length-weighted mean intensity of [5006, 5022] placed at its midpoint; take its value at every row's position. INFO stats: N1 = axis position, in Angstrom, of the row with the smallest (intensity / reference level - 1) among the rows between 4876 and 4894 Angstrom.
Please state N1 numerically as 4884.16 Angstrom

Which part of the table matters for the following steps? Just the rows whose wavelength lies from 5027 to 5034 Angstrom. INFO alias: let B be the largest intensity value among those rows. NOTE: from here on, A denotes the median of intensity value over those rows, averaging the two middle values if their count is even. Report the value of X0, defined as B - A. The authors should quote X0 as 0.93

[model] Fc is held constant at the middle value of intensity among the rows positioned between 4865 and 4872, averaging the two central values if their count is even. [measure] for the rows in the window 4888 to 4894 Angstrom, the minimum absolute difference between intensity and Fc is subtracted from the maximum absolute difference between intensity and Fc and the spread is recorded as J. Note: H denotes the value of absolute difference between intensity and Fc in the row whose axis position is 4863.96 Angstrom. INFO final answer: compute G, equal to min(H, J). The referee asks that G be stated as 0.54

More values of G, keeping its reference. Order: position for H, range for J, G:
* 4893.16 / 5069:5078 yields 0.61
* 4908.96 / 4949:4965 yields 1.23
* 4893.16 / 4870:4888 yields 1.64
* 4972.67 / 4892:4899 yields 0.30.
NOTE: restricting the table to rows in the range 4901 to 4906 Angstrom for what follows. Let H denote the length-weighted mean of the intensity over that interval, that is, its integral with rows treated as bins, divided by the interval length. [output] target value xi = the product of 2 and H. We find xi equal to 19.9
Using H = 9.93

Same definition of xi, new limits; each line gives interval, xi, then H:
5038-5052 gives 19.0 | 9.52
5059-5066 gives 19.5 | 9.74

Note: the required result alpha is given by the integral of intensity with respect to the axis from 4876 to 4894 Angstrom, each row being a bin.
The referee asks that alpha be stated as 165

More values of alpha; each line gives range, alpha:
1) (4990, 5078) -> 832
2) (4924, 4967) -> 416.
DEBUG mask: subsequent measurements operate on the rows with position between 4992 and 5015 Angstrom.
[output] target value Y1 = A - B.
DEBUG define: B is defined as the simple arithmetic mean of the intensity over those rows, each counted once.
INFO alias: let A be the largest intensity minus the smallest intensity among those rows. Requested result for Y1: -8.5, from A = 0.7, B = 9.2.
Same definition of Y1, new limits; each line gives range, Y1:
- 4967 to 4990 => -7.9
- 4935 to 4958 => -9.0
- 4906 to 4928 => -8.2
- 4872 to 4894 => -7.7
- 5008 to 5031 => -8.3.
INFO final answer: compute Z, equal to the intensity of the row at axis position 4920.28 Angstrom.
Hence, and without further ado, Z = 8.933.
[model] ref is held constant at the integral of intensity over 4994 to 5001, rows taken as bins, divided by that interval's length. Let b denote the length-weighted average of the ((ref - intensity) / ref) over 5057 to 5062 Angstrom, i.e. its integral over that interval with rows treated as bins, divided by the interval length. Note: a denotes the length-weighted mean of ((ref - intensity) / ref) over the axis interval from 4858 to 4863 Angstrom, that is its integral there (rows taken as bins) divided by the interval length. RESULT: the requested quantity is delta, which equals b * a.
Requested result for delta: -0.0026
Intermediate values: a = 0.061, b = -0.042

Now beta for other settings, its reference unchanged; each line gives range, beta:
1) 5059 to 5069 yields 4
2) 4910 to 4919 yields 6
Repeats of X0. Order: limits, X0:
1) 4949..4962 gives 0.39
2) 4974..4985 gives 1.04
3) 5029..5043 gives 1.03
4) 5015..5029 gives 0.29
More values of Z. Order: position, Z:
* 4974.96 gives 10.19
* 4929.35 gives 10.2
